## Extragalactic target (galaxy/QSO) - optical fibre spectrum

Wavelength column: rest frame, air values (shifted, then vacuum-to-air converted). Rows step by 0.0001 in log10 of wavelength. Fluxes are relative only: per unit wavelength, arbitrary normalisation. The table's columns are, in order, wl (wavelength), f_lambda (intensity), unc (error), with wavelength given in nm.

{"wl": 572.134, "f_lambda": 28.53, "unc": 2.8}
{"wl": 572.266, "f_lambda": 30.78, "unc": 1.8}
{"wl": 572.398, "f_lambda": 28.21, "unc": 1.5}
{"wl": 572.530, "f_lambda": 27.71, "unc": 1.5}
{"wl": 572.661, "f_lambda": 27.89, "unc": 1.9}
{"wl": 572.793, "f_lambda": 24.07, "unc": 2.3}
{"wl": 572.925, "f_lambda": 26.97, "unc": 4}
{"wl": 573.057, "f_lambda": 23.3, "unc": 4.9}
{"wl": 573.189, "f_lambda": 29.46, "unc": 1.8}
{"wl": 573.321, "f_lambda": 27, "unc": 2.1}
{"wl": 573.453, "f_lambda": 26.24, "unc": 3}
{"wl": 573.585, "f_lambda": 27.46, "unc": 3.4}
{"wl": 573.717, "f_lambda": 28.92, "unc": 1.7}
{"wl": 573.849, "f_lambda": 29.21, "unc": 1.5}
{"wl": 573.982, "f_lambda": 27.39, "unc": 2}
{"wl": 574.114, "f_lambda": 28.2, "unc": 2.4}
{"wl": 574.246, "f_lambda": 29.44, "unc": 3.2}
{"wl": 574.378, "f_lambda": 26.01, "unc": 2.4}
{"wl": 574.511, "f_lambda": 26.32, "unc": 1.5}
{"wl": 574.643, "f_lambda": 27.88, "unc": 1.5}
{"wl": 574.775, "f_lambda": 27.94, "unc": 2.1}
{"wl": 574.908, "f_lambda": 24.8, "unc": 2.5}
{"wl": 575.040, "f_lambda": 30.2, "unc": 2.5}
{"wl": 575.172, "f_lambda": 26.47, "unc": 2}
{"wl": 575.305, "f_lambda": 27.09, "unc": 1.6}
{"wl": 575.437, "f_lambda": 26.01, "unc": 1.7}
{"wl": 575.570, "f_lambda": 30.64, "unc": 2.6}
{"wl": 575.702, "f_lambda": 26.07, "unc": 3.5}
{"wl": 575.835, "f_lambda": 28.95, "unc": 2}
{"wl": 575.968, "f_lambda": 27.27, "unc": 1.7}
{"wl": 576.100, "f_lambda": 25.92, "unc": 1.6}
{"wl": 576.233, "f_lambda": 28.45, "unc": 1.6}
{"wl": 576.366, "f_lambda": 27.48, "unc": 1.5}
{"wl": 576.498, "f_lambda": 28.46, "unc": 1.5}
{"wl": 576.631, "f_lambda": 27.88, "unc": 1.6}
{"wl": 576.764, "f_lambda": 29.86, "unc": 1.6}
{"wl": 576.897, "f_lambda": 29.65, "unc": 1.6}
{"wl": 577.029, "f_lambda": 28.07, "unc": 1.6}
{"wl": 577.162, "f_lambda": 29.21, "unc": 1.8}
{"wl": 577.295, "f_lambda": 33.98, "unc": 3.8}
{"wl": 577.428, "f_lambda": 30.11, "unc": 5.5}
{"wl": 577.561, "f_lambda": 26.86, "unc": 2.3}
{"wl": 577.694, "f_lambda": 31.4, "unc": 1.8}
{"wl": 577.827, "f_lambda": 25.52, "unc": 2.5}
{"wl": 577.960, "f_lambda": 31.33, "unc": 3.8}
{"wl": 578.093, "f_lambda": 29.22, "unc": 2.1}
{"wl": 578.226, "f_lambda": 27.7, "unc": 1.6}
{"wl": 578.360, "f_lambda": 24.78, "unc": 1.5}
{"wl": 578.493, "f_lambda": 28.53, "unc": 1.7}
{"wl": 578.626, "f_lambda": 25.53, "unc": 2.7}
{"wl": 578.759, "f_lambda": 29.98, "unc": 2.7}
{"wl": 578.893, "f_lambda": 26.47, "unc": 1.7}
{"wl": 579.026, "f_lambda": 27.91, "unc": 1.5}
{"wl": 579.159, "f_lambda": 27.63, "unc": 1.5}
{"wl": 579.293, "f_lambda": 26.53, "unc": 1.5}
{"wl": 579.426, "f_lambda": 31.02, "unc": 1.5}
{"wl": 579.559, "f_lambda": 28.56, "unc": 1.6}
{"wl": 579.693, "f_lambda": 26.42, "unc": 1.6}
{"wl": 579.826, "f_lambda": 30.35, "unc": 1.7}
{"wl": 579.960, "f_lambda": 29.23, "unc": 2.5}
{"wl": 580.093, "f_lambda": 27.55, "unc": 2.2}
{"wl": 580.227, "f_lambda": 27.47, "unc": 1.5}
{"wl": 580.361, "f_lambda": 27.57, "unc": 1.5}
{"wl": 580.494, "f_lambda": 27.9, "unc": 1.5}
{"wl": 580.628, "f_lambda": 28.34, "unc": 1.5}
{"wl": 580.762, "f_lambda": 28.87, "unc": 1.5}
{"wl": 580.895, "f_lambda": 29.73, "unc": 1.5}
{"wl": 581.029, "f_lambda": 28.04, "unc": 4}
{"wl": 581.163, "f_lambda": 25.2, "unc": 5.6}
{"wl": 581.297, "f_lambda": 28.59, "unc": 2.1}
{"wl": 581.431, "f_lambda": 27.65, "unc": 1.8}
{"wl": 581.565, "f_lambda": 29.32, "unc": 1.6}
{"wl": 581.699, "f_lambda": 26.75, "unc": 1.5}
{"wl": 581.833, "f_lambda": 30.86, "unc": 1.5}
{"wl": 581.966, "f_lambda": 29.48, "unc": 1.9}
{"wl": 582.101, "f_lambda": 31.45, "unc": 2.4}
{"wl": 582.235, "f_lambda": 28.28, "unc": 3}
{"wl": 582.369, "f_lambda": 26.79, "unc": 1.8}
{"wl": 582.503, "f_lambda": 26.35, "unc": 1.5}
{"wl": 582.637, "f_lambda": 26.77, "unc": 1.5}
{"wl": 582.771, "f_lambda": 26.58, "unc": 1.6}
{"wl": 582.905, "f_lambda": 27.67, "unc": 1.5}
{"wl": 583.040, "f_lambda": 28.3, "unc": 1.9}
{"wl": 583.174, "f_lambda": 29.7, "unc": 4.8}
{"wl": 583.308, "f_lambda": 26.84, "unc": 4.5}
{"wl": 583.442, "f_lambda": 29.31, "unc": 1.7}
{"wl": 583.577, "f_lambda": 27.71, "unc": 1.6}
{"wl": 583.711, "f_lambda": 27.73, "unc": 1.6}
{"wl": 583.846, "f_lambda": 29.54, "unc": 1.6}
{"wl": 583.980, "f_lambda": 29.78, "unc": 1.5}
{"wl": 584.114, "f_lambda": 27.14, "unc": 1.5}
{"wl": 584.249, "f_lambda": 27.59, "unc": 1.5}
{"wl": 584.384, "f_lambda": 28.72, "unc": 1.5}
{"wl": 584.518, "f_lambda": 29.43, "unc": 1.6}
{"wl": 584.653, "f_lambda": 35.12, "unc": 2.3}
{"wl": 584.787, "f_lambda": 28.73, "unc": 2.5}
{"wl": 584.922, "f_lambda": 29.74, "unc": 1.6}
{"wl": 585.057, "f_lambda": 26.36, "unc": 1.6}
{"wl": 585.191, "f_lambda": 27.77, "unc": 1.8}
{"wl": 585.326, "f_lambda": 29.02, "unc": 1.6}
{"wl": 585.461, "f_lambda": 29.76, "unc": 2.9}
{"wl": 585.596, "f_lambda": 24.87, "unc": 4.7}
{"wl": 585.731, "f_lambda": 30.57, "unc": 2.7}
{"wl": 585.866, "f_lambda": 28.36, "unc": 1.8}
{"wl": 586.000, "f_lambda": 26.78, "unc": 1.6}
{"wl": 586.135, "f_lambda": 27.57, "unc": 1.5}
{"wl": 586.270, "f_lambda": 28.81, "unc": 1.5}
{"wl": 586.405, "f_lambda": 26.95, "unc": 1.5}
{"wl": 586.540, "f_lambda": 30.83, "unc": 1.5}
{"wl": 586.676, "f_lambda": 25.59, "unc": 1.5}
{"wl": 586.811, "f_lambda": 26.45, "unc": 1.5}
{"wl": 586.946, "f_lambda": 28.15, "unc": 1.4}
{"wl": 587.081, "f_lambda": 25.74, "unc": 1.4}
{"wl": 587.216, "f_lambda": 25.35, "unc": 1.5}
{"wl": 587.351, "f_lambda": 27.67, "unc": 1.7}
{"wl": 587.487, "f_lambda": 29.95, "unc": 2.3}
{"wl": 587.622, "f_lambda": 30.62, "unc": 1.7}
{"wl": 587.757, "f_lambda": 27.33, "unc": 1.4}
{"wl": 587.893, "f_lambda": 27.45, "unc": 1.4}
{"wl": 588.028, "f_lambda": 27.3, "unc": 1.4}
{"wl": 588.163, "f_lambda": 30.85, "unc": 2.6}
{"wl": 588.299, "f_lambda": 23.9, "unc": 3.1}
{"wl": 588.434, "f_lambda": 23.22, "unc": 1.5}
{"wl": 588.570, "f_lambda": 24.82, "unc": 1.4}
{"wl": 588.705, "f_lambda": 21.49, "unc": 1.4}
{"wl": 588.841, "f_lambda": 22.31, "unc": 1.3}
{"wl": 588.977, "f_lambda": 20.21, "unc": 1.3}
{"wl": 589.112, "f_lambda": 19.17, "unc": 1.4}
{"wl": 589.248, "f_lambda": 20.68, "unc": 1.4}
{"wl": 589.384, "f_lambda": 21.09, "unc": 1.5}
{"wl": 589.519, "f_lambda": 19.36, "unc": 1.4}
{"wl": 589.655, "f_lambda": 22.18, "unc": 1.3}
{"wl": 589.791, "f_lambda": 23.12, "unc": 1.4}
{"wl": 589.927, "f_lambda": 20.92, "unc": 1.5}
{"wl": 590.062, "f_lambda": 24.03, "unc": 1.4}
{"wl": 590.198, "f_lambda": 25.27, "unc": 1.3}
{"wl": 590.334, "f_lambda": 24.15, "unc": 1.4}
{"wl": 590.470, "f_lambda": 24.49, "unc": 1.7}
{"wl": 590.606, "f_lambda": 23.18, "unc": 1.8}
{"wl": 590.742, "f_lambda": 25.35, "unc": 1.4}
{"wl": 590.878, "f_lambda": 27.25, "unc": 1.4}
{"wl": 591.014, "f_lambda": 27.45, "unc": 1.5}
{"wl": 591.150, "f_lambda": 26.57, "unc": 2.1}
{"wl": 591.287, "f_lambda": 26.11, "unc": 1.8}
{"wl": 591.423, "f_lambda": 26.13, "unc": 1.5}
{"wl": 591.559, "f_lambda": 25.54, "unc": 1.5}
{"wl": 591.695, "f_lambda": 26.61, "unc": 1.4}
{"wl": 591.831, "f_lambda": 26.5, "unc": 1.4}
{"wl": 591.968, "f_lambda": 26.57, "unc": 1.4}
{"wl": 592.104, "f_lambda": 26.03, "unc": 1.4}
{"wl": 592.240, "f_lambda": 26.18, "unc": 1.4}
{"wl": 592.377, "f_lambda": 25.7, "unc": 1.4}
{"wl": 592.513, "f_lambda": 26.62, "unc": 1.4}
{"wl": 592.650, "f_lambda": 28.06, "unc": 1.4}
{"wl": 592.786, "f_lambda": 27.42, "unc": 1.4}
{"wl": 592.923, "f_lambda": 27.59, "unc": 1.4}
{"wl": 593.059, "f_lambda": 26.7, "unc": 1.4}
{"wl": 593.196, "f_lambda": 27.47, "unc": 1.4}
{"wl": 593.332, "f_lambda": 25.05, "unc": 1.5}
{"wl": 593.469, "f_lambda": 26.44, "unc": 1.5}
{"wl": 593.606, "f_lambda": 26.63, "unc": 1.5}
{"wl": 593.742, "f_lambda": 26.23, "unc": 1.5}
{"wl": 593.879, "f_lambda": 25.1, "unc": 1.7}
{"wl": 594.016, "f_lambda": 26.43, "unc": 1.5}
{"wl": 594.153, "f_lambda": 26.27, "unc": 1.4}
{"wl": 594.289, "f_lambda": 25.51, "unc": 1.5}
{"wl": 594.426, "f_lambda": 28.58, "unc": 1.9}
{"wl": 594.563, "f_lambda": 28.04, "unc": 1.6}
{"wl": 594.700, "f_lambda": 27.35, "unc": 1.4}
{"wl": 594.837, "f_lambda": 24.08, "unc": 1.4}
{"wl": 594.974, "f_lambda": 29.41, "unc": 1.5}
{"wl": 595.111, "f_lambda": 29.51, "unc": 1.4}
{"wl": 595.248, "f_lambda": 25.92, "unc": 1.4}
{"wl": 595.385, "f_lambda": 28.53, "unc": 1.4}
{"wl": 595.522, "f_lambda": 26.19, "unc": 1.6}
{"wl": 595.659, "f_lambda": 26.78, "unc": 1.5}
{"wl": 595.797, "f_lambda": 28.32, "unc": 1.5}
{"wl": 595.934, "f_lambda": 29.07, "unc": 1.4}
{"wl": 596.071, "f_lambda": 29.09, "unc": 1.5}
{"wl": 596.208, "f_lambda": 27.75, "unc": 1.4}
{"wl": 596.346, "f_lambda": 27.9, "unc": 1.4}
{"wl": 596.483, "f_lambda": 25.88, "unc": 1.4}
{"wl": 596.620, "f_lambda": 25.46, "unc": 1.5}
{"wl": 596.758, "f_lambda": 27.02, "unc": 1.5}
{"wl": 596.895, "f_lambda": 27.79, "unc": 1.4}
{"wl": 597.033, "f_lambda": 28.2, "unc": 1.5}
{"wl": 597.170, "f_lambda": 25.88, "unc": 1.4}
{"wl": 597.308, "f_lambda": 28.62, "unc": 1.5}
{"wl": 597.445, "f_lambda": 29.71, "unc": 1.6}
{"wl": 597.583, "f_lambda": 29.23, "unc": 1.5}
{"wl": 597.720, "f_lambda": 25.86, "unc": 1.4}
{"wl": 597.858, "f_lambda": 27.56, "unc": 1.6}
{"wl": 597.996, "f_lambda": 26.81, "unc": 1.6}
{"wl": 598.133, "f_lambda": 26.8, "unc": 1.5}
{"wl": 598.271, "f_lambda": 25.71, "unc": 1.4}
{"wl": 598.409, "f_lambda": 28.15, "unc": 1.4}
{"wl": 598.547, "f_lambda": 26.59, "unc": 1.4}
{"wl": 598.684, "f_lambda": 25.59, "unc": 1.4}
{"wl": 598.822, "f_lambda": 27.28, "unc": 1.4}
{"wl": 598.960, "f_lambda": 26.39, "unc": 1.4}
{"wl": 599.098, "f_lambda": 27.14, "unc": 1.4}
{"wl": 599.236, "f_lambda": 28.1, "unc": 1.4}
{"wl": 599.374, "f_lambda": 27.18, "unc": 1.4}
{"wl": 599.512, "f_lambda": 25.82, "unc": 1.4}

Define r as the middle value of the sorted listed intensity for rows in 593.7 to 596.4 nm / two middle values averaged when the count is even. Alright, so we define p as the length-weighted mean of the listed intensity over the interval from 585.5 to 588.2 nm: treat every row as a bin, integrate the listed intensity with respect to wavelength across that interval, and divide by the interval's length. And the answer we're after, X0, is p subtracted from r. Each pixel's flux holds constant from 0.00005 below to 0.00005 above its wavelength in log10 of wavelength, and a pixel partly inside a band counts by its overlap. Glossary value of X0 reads -0.3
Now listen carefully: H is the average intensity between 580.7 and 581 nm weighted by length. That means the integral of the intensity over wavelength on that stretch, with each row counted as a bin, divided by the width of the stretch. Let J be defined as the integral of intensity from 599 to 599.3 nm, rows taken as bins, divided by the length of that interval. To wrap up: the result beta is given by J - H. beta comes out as -1.7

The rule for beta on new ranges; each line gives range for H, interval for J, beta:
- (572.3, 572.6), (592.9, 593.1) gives -1.1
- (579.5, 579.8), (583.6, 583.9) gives 0.6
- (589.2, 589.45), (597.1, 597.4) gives 6.6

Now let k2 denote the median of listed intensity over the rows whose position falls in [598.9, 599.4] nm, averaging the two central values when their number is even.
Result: 27.2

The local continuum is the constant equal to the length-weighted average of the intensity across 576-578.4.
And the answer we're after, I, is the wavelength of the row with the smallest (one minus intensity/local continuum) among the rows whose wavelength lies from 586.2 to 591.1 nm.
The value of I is 588.163 nm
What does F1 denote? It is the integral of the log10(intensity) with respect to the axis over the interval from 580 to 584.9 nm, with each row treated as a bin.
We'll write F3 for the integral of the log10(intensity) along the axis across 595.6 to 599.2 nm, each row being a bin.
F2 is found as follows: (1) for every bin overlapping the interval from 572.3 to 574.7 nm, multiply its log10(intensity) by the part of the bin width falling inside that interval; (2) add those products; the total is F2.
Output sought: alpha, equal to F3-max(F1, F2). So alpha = -1.9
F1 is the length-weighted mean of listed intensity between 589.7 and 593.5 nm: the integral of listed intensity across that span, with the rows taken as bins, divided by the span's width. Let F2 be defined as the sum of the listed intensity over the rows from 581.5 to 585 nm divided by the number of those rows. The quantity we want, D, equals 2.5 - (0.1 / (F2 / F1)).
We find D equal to 2.410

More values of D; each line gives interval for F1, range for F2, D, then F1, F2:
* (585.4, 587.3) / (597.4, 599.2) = 2.398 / 27.6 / 27.1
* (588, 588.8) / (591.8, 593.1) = 2.406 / 25.1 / 26.7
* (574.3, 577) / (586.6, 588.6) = 2.397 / 27.7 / 27.0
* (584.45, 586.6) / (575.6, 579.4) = 2.398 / 28.8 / 28.2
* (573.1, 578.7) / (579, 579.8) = 2.400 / 28.1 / 28.0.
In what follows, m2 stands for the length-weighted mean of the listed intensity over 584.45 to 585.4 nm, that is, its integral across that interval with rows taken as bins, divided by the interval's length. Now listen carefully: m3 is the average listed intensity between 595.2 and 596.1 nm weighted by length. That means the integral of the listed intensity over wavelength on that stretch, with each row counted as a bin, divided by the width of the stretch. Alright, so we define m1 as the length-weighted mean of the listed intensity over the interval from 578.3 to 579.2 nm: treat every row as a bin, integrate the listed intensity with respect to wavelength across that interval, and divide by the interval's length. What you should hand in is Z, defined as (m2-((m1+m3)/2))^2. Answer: 3.9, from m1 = 27.3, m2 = 29.5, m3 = 27.7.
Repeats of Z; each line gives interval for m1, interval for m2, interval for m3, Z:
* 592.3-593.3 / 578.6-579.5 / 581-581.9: 0.2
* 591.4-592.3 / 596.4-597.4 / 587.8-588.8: 1.4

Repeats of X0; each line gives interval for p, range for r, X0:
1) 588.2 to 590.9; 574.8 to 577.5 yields 5.4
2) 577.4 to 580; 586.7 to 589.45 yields -2.7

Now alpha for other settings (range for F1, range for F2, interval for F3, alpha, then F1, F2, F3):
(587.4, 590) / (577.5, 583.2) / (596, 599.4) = -3.4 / 3.6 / 8.3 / 4.9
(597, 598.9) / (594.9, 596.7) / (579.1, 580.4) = -0.8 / 2.7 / 2.6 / 1.9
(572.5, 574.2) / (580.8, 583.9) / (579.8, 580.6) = -3.3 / 2.4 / 4.5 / 1.2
